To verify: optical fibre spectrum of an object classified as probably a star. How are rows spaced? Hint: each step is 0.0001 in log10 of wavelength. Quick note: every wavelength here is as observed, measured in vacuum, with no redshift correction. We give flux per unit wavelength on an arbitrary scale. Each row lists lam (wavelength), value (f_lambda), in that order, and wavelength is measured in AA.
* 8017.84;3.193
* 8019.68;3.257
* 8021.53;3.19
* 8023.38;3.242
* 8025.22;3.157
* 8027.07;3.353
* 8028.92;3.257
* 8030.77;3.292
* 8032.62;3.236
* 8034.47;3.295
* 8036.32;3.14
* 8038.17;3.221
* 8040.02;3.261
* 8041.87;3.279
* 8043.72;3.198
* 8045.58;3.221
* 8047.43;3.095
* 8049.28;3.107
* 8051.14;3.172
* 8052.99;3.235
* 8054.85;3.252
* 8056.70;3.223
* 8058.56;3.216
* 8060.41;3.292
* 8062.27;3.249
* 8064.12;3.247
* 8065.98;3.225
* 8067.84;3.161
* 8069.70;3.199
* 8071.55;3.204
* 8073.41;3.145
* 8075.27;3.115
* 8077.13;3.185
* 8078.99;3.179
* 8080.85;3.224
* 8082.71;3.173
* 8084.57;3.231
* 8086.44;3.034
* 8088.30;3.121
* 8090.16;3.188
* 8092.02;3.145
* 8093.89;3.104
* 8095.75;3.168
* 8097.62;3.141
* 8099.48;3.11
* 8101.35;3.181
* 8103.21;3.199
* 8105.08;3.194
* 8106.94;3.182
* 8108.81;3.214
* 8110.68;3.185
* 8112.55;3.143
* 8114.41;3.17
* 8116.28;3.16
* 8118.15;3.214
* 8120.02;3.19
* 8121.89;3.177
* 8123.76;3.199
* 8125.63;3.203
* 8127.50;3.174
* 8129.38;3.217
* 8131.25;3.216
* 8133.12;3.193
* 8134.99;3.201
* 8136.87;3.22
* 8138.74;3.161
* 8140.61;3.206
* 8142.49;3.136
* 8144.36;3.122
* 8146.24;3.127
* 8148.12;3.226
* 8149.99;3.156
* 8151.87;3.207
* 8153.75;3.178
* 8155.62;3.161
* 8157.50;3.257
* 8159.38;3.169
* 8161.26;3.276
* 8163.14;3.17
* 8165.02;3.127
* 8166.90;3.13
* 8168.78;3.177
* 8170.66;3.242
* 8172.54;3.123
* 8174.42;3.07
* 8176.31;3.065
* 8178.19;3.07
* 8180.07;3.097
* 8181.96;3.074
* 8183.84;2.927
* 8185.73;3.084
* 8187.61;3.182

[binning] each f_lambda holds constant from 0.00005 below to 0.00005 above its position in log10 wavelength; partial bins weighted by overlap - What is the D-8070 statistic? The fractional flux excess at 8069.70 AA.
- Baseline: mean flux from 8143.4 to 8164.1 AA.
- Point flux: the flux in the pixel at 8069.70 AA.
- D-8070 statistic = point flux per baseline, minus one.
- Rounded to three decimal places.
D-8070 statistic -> 0.004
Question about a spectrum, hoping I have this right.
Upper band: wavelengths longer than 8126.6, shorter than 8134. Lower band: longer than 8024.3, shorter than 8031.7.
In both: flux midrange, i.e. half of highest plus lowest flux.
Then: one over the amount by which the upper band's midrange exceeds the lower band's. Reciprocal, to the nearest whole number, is -17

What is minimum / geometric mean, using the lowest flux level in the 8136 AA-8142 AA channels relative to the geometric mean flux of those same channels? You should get 0.989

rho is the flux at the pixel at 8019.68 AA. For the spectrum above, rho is 3.257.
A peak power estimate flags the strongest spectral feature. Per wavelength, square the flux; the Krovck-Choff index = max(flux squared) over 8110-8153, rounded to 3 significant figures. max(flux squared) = 10.4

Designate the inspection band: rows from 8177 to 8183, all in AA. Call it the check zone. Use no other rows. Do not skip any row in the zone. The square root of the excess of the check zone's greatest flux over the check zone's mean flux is 0.13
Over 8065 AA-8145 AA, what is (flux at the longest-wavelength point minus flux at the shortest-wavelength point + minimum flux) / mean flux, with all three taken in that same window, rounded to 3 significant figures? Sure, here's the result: 0.923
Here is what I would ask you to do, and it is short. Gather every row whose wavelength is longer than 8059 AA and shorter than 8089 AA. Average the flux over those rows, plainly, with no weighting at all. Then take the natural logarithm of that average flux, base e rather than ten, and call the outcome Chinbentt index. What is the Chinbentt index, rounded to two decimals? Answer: 1.16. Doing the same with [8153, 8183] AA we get 1.15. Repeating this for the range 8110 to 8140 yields 1.16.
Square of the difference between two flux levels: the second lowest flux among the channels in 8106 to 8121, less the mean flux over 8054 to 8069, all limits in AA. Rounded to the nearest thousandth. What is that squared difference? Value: 0.005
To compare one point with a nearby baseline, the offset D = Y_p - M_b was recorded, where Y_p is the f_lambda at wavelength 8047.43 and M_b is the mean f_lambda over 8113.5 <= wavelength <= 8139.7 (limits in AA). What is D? -0.10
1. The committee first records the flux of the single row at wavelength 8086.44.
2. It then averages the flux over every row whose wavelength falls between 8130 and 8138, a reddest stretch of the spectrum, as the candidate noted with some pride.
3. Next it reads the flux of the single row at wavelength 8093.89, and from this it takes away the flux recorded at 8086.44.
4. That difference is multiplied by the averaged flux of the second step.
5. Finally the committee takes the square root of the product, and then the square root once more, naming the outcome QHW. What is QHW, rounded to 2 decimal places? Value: 0.69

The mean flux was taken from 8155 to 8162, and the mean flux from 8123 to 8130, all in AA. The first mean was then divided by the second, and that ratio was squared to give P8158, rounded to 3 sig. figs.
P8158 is 1.01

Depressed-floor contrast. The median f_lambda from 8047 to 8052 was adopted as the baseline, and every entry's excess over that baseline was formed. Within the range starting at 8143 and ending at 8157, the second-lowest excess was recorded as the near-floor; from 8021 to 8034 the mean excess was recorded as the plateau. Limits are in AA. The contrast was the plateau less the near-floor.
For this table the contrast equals 0.12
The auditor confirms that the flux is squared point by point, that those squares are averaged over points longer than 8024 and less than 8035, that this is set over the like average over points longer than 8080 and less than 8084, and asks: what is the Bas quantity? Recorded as 1.04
